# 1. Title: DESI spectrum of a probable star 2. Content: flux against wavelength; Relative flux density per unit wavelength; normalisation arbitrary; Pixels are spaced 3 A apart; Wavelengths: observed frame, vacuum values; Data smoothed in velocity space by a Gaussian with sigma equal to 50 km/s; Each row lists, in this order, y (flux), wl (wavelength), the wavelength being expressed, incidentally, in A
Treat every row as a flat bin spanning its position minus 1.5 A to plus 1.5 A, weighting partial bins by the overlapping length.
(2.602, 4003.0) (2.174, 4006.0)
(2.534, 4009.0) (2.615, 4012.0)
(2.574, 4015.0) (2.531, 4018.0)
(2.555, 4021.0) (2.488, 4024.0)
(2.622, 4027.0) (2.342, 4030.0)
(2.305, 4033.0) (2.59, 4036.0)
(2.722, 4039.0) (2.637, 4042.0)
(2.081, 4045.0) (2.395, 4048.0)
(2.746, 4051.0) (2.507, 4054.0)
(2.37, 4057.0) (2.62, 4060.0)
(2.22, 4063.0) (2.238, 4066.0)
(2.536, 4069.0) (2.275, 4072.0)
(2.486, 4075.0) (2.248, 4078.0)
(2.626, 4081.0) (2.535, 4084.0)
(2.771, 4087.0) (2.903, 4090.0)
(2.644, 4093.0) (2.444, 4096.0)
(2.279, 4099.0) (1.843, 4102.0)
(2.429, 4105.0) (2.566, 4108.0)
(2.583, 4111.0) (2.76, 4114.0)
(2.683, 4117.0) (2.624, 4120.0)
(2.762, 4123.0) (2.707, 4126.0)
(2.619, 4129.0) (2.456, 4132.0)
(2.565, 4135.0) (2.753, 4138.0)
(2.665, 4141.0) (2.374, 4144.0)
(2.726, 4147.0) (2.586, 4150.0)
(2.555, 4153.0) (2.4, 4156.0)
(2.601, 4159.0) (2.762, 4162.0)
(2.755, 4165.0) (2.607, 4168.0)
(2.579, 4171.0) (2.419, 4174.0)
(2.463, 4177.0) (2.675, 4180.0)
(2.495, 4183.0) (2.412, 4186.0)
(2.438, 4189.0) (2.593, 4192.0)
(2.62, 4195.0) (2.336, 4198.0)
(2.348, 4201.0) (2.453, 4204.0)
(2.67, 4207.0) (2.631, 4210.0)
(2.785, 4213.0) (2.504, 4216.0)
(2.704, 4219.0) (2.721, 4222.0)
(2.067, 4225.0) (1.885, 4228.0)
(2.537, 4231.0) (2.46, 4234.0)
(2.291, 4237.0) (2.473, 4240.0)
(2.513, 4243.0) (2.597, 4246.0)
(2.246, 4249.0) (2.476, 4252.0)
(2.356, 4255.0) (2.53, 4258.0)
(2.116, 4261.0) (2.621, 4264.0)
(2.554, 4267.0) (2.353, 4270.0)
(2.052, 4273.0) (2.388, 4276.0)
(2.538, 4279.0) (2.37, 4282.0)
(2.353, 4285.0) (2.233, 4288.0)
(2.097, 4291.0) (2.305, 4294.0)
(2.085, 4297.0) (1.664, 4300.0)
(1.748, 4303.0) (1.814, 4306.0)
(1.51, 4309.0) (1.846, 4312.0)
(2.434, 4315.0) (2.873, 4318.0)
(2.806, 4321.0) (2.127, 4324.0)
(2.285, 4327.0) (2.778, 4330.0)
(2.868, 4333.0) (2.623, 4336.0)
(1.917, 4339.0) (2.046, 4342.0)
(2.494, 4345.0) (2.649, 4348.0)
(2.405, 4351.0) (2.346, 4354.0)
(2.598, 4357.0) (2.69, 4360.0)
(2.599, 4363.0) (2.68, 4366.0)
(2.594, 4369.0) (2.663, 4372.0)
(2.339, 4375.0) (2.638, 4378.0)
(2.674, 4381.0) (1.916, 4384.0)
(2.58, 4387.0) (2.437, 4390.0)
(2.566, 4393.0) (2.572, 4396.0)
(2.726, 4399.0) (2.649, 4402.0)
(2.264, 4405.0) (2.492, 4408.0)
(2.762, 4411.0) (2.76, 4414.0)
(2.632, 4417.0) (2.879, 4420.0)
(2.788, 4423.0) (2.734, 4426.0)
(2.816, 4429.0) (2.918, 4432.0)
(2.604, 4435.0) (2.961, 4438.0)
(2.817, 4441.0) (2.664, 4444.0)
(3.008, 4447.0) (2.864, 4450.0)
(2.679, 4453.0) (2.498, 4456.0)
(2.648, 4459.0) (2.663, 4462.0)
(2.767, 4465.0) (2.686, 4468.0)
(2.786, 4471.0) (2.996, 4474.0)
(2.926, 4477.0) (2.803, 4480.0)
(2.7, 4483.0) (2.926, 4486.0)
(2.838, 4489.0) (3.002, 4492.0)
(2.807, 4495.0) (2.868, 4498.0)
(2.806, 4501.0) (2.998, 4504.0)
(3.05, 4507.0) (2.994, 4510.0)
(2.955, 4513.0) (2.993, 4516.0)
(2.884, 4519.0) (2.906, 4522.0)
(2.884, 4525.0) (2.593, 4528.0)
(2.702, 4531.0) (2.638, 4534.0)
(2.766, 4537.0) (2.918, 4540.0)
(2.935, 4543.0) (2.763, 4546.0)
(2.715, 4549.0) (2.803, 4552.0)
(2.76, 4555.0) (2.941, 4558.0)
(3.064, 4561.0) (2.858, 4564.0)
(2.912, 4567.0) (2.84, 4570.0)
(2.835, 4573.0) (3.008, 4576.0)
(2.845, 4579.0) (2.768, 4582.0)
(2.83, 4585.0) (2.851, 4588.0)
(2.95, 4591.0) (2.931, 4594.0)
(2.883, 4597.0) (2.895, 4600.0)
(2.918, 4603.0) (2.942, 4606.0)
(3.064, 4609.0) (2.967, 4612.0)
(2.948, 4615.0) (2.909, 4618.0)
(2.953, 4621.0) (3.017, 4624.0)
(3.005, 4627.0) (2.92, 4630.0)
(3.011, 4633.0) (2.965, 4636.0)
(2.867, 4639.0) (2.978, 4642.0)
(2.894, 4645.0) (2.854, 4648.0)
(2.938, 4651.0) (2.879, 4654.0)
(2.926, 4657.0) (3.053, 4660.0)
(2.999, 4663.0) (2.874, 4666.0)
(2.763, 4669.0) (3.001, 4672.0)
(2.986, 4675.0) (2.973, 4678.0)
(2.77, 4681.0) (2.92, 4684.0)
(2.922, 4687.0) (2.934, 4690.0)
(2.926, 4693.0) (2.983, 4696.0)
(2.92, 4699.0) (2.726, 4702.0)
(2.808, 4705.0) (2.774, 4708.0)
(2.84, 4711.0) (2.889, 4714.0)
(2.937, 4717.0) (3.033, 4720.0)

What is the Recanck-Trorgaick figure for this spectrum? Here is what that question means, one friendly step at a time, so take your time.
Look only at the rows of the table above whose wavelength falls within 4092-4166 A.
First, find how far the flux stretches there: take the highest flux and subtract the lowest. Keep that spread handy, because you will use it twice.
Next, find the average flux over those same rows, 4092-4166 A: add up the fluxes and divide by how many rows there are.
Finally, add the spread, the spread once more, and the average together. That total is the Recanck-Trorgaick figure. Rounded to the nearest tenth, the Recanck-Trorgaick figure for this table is 4.4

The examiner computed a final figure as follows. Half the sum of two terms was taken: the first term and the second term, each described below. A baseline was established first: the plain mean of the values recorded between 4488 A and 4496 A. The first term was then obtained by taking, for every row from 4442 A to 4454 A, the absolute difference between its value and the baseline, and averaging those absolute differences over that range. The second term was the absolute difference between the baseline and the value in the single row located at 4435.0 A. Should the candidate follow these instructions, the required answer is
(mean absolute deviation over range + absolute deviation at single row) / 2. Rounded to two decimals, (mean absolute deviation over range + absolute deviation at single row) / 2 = 0.21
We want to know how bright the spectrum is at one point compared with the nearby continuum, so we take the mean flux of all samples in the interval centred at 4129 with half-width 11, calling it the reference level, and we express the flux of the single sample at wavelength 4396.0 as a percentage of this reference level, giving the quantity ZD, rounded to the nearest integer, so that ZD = 97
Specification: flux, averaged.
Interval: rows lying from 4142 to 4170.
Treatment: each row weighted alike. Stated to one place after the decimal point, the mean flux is 2.6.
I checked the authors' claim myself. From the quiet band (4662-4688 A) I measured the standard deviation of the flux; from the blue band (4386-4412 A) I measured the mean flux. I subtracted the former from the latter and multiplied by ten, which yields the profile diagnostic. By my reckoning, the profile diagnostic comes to 24.7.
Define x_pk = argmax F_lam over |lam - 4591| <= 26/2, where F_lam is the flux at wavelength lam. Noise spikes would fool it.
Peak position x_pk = 4591.0 A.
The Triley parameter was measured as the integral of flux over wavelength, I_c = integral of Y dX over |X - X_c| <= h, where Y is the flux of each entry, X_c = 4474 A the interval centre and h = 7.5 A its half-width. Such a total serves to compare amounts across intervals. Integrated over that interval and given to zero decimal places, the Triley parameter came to 43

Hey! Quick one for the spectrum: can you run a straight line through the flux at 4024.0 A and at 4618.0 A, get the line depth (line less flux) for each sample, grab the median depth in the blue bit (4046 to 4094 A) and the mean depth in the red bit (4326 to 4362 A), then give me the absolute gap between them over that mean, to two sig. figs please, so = 1.0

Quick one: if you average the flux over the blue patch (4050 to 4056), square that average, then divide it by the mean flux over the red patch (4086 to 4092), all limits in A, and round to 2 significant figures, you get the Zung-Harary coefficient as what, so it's 2.4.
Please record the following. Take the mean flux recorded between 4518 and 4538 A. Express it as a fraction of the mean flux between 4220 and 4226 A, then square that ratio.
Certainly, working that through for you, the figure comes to 1.3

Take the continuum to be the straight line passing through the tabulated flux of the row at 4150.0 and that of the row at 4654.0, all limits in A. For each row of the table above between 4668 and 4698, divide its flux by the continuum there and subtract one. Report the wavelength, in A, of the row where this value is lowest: 4669.0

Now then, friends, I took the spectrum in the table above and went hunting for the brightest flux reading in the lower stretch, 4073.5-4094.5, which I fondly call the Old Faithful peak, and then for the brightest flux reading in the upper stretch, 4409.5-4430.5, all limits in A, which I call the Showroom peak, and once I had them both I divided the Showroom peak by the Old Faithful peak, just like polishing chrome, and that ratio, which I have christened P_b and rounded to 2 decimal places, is 0.99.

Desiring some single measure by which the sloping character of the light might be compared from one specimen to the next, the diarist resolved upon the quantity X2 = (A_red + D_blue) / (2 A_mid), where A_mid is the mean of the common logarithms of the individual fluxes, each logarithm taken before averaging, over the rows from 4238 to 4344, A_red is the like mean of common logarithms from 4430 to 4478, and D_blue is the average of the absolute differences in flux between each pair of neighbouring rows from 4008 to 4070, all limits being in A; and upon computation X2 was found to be 0.88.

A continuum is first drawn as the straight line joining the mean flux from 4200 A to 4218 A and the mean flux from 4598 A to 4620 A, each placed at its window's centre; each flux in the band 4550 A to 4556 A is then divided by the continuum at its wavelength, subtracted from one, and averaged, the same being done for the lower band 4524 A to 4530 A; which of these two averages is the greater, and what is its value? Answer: 0.05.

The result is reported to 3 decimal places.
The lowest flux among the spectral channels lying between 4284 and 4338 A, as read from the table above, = 1.510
